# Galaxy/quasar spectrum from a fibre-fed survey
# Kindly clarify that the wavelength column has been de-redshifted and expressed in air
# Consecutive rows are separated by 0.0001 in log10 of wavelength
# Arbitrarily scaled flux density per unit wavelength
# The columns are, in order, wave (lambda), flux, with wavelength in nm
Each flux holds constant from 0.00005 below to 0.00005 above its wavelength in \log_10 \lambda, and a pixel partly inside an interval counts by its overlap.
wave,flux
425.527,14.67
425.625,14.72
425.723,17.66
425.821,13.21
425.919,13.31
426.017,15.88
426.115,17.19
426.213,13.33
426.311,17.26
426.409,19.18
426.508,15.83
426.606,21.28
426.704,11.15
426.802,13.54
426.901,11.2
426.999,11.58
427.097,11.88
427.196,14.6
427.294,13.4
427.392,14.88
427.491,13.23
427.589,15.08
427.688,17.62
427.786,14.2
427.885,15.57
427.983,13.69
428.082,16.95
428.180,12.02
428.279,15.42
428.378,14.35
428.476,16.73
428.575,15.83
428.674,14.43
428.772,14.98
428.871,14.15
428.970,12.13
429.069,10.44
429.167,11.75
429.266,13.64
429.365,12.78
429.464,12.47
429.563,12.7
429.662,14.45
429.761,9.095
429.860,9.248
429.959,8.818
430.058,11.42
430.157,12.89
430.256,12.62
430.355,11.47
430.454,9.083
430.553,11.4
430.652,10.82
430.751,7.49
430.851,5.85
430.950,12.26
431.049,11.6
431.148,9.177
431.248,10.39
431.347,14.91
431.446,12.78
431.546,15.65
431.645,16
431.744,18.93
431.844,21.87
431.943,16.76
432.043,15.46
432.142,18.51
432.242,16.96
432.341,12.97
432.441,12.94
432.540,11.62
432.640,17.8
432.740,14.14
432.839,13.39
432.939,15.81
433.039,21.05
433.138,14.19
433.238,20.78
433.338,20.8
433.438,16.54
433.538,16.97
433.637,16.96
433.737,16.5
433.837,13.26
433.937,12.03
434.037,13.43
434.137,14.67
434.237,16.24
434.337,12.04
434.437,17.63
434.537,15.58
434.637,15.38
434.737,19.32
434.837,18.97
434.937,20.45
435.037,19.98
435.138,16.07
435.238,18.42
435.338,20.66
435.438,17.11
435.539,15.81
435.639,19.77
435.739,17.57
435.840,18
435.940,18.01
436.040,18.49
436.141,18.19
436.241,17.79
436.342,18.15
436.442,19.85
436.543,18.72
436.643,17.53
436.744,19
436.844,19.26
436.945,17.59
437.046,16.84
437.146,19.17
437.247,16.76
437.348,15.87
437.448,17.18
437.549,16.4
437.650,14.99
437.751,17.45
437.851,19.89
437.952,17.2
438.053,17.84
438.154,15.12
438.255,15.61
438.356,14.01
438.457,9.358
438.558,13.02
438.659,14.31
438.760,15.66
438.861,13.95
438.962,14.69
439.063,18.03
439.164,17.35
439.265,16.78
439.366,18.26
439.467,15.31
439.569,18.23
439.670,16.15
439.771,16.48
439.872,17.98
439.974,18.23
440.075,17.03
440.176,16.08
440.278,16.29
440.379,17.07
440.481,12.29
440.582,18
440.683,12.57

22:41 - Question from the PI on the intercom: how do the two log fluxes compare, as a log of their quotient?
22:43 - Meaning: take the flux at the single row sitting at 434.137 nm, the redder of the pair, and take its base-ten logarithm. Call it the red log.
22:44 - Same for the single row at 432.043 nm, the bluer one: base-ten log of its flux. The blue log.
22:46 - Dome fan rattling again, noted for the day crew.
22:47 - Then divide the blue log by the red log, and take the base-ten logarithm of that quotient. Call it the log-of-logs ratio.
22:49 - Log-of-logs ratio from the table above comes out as 0.01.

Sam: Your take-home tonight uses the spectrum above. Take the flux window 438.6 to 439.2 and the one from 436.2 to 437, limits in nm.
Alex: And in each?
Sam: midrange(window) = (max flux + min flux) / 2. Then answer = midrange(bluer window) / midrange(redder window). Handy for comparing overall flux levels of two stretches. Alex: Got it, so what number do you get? 1.17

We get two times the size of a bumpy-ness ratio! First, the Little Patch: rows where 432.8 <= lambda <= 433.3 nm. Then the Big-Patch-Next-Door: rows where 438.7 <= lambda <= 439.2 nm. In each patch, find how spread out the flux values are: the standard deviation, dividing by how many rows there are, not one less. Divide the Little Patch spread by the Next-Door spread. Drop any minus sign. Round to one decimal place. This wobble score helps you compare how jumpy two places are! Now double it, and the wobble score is 4.2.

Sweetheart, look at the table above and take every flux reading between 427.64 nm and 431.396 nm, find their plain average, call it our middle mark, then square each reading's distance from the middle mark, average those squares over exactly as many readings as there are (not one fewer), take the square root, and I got 2.7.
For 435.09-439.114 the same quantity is 2.2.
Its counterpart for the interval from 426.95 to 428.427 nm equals 1.7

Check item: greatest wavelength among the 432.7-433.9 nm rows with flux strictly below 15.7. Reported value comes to 433.837 nm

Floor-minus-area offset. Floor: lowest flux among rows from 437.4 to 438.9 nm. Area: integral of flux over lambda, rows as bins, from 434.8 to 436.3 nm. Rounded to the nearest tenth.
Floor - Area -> -18.2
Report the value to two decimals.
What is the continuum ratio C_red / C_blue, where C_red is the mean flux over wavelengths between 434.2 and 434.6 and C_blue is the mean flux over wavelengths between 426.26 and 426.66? 0.84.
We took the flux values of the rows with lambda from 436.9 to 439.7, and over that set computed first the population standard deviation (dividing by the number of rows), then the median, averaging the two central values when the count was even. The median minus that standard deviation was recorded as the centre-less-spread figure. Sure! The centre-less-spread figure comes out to 14.5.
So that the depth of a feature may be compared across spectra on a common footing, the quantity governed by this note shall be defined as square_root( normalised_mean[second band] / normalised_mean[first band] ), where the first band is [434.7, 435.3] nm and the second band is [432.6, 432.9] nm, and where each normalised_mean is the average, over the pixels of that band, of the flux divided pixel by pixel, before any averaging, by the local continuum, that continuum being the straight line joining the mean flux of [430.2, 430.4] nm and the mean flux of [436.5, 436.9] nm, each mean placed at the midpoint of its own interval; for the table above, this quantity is 0.96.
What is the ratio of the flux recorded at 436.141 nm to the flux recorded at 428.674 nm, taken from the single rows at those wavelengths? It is 1.26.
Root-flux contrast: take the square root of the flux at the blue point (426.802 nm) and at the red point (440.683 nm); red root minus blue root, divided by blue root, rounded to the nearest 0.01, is -0.04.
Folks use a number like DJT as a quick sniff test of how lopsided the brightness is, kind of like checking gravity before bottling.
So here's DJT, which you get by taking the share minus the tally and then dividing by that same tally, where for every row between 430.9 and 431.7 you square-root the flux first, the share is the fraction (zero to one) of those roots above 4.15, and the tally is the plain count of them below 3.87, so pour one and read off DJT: -1.00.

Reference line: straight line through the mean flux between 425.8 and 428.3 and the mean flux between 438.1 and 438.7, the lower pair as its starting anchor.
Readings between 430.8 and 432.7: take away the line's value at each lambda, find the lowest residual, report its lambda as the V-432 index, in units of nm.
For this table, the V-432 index 430.851 nm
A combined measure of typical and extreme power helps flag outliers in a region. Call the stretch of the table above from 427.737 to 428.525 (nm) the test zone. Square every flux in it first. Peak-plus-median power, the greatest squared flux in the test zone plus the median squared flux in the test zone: 509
